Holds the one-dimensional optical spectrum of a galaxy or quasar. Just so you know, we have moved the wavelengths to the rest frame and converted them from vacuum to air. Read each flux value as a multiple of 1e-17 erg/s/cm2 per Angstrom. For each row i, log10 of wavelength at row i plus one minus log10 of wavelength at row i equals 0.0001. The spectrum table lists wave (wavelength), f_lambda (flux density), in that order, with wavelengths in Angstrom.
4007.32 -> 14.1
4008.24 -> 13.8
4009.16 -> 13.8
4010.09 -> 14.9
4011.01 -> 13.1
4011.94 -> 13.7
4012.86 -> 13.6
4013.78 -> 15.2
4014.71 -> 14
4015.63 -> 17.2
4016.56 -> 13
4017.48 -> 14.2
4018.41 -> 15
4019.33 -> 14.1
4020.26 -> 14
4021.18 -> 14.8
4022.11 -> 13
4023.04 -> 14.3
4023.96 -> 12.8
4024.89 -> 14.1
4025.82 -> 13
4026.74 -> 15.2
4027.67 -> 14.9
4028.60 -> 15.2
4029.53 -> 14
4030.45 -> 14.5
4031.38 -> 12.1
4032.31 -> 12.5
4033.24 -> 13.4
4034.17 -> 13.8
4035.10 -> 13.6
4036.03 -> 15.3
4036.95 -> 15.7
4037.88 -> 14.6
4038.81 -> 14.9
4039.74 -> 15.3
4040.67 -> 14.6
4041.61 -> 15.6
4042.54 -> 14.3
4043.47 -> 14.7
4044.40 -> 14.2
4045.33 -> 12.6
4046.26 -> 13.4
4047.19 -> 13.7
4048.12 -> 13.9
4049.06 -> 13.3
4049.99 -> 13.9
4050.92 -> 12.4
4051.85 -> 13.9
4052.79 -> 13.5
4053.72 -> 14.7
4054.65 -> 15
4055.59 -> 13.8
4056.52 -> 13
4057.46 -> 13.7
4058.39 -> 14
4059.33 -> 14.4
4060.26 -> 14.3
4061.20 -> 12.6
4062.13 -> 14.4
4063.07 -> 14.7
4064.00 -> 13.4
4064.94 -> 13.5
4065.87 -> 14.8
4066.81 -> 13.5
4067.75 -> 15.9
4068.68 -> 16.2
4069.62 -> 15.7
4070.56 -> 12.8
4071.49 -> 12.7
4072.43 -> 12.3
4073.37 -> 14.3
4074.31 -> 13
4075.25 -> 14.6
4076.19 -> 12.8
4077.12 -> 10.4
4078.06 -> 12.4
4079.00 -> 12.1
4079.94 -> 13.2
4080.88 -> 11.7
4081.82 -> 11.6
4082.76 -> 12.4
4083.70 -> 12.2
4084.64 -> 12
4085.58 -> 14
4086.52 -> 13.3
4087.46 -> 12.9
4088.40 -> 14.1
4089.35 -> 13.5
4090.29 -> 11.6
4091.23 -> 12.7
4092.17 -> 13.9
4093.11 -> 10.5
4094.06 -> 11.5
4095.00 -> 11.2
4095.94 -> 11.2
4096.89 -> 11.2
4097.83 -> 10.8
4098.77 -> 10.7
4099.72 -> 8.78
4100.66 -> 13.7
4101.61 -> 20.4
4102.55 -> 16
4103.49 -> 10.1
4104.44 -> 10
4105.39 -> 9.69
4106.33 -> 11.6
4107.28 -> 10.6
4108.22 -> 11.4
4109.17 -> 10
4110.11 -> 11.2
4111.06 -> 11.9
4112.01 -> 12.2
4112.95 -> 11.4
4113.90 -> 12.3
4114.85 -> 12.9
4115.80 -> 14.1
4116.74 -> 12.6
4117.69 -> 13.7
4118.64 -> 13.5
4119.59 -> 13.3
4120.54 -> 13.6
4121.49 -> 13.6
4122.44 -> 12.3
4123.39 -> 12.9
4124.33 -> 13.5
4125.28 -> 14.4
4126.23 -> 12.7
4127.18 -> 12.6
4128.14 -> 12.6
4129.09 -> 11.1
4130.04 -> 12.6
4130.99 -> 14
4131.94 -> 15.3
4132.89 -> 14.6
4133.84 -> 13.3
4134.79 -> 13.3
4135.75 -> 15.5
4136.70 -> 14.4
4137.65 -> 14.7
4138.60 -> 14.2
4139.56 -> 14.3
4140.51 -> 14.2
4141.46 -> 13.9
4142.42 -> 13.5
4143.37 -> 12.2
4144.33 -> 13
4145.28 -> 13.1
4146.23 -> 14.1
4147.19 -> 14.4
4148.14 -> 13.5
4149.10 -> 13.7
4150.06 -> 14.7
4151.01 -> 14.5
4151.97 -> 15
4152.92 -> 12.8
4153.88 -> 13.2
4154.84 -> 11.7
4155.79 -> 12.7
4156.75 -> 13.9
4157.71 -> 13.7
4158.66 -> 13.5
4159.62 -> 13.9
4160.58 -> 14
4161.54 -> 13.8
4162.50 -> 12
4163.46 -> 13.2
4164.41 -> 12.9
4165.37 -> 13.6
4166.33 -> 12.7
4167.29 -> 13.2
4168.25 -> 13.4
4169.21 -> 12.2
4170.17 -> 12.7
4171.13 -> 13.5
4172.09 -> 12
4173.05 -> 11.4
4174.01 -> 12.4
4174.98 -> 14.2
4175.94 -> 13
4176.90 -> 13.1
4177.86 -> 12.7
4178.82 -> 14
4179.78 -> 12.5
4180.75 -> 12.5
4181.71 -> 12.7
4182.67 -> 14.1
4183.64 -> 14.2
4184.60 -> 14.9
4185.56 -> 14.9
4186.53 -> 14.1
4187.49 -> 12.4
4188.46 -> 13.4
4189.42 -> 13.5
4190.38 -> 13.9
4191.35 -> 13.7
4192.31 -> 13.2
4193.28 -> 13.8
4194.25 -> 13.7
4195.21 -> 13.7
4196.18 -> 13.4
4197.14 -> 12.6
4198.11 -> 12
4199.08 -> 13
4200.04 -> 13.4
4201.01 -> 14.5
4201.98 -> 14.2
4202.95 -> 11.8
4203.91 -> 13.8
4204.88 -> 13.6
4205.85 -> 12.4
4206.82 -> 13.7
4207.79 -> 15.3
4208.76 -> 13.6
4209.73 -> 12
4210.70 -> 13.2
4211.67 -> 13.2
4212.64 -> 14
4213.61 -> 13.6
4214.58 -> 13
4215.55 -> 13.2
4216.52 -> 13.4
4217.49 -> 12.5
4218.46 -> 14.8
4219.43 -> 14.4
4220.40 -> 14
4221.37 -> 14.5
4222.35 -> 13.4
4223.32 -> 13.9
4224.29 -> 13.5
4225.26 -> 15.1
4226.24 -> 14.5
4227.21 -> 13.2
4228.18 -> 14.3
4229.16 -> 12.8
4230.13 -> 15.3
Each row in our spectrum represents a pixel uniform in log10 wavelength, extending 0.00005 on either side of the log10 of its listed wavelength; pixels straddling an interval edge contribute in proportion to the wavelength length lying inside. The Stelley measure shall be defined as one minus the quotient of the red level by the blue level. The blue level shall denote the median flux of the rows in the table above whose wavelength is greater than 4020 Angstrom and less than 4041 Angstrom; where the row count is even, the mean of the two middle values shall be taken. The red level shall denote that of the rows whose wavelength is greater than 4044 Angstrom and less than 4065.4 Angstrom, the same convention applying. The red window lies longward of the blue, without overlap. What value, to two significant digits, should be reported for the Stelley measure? 0.035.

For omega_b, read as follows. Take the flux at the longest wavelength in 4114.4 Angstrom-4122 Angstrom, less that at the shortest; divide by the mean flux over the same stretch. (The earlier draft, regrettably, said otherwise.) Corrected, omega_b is 0.052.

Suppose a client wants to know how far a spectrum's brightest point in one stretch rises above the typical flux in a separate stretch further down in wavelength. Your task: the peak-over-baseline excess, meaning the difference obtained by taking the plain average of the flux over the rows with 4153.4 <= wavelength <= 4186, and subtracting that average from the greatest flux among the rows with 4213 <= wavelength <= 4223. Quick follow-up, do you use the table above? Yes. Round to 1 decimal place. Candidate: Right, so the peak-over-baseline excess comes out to 1.6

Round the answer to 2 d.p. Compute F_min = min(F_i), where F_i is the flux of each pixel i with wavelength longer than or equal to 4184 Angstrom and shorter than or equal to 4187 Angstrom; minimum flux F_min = 14.10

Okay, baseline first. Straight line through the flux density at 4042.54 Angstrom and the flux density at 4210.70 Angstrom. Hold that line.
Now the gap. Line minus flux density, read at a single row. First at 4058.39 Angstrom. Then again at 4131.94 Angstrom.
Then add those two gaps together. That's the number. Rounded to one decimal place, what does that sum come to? -1.4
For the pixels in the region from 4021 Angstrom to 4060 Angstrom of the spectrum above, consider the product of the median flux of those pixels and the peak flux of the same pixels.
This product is 220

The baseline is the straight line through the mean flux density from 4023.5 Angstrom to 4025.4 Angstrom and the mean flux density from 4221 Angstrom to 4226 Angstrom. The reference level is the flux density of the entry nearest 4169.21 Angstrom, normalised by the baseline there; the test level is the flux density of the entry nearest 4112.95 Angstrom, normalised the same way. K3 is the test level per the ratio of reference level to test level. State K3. 0.79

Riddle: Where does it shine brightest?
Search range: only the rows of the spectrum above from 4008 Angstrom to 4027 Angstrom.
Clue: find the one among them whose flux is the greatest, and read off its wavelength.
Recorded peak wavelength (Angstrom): 4015.63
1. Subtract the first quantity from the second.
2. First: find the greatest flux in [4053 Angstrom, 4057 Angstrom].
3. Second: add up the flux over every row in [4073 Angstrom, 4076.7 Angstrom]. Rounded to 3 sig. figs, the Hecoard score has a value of 39.7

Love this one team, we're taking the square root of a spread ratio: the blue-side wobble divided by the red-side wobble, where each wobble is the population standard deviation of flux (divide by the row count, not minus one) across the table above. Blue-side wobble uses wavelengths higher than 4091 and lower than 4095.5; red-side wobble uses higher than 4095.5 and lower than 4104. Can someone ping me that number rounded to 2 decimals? 0.59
